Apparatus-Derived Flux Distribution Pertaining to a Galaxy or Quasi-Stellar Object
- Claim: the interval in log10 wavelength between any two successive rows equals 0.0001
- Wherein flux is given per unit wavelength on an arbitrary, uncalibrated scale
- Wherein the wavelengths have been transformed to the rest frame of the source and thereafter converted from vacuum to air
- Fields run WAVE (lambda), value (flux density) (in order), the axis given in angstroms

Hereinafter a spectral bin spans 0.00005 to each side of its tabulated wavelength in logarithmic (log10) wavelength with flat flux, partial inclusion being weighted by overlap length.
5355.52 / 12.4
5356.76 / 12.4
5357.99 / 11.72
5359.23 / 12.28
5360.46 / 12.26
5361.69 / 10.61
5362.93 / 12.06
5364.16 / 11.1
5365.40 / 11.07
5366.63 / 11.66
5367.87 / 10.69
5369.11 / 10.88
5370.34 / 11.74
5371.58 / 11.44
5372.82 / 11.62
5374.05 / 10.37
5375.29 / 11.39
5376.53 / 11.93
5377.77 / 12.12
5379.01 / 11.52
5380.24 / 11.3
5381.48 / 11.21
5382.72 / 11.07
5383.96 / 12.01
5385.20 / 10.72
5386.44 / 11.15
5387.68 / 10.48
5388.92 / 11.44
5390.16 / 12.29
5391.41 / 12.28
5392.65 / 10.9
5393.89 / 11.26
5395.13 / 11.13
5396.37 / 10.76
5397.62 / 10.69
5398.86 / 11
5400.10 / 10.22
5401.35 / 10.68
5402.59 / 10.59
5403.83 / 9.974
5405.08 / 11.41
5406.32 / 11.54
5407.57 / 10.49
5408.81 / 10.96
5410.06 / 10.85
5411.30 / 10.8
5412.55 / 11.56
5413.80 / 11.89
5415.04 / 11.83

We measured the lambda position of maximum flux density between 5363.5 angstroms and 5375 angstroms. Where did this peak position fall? 5370.34 angstroms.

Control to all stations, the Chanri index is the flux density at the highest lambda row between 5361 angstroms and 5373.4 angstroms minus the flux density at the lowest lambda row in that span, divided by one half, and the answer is 2.0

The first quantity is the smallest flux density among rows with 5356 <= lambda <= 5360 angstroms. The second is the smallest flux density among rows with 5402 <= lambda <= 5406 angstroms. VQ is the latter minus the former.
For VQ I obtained -1.7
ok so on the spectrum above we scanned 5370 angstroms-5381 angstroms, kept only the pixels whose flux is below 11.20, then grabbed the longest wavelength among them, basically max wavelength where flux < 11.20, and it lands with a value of 5374.05 angstroms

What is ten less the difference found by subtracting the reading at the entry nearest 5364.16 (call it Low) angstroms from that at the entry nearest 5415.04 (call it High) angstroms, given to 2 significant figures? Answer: 9.3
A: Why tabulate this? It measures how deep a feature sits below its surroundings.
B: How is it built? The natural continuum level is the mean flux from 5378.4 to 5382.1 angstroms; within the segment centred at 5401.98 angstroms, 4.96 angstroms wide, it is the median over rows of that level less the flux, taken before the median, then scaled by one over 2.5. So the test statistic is 0.38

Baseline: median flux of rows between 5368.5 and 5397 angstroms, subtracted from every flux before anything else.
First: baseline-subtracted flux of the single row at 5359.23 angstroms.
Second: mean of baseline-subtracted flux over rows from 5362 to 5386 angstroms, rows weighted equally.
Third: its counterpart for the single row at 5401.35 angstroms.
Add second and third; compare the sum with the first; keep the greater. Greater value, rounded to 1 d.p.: 1.0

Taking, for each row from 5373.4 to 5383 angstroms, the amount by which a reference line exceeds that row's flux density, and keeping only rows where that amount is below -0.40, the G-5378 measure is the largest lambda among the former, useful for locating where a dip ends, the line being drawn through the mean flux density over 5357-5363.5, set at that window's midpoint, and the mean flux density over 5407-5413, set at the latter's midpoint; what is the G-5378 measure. 5377.77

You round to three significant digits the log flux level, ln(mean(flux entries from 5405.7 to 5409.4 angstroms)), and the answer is 2.40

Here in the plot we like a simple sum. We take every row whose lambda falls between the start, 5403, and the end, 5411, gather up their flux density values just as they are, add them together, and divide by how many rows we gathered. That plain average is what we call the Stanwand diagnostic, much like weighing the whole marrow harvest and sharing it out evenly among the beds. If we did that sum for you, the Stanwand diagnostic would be 10.9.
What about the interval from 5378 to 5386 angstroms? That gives 11.3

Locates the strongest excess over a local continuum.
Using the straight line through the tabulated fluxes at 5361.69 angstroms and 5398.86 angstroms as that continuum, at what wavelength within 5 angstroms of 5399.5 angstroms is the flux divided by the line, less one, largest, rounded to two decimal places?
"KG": 5395.13 angstroms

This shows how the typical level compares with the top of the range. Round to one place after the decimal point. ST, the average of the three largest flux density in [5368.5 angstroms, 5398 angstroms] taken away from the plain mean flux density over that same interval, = -0.9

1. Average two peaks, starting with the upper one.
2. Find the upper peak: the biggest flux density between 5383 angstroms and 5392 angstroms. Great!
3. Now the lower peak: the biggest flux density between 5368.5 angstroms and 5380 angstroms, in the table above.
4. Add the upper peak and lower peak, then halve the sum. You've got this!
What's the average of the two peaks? 12.2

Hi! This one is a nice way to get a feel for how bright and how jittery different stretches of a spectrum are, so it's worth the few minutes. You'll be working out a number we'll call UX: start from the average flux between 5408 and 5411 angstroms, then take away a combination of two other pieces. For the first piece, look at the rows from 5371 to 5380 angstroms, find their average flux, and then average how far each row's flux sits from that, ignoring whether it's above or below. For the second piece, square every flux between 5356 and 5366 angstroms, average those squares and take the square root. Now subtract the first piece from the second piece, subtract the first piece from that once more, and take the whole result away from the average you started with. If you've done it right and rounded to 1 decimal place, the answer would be -0.1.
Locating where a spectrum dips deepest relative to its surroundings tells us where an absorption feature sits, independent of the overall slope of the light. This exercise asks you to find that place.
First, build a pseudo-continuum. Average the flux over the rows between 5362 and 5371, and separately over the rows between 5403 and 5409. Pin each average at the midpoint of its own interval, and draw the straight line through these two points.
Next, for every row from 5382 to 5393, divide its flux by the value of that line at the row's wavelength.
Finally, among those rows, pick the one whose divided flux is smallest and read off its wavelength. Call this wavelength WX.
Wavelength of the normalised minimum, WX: 5387.68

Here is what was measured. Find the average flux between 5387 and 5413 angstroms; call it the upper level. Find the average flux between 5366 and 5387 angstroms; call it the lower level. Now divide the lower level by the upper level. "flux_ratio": 1.03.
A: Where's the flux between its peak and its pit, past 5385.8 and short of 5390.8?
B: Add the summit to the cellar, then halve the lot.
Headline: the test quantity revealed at 11.4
